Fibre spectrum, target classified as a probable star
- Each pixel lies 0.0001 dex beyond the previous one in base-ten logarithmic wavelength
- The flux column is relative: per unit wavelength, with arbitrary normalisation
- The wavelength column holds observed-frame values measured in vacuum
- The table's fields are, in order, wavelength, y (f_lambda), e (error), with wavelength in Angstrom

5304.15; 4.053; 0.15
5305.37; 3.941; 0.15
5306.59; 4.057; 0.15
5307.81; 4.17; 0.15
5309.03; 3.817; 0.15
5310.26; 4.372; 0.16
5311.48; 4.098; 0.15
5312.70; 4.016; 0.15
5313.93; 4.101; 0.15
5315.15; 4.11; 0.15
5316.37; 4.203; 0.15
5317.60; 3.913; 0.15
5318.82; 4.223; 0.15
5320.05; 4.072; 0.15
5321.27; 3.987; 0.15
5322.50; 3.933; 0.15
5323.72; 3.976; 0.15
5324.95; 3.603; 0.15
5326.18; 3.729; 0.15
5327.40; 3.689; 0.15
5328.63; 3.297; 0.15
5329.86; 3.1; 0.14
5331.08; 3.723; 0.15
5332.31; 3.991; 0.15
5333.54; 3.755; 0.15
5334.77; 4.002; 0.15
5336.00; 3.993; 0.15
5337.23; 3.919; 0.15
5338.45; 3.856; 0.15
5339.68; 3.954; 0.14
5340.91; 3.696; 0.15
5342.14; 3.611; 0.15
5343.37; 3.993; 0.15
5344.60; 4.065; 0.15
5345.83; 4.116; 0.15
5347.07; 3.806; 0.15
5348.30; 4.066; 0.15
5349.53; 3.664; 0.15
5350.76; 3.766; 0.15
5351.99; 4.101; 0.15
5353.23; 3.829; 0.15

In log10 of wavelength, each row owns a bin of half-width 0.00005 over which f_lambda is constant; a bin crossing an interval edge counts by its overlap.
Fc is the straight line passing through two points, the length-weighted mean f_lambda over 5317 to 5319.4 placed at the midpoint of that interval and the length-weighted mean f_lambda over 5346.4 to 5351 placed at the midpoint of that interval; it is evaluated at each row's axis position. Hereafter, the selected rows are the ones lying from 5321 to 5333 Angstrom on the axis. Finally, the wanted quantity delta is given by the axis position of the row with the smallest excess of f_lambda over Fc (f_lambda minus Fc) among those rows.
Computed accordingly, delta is 5329.86 Angstrom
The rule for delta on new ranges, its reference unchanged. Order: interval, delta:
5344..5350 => 5349.53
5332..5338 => 5333.54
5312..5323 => 5317.60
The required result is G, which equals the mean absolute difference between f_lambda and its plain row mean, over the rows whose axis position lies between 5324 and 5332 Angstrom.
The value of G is 0.217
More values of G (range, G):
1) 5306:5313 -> 0.125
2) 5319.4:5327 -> 0.145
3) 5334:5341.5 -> 0.085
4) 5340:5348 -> 0.177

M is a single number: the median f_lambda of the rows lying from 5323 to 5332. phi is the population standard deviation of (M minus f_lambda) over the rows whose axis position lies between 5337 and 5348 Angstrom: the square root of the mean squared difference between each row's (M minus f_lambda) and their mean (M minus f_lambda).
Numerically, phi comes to 0.16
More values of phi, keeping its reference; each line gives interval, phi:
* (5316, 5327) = 0.19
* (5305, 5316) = 0.14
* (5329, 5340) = 0.27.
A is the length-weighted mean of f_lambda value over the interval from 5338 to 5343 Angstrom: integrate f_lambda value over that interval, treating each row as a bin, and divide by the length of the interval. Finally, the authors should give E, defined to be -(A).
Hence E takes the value -3.79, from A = 3.79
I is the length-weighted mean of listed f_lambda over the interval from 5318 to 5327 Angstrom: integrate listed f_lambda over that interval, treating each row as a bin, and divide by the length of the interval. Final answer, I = 3.93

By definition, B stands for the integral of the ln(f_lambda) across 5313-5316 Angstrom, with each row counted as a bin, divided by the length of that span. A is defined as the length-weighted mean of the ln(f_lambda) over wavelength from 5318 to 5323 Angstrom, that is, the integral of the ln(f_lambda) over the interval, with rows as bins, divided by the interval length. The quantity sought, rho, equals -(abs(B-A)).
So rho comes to -0.014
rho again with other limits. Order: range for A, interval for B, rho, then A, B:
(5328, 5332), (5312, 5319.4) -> -0.184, 1.23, 1.41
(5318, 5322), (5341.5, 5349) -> -0.037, 1.41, 1.37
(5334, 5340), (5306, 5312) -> -0.039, 1.37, 1.41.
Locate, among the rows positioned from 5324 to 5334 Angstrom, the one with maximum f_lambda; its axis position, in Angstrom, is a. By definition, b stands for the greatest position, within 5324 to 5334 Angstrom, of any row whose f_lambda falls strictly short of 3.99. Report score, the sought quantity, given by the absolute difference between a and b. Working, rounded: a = 5332.31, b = 5333.54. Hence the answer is 1.2 Angstrom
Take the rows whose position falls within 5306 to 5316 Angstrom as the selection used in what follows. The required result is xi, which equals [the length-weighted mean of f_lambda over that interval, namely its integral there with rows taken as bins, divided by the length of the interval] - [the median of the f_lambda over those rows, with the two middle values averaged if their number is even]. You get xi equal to 0.00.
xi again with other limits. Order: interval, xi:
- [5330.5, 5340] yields -0.04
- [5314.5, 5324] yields 0.03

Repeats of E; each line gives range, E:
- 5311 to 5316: -4.09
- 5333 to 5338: -3.92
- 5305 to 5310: -4.02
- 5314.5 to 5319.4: -4.12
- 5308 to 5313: -4.09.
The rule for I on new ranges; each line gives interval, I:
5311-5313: 4.07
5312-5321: 4.09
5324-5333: 3.60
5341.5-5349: 3.94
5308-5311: 4.10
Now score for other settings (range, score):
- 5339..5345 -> 2.5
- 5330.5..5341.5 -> 6.1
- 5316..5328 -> 8.6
